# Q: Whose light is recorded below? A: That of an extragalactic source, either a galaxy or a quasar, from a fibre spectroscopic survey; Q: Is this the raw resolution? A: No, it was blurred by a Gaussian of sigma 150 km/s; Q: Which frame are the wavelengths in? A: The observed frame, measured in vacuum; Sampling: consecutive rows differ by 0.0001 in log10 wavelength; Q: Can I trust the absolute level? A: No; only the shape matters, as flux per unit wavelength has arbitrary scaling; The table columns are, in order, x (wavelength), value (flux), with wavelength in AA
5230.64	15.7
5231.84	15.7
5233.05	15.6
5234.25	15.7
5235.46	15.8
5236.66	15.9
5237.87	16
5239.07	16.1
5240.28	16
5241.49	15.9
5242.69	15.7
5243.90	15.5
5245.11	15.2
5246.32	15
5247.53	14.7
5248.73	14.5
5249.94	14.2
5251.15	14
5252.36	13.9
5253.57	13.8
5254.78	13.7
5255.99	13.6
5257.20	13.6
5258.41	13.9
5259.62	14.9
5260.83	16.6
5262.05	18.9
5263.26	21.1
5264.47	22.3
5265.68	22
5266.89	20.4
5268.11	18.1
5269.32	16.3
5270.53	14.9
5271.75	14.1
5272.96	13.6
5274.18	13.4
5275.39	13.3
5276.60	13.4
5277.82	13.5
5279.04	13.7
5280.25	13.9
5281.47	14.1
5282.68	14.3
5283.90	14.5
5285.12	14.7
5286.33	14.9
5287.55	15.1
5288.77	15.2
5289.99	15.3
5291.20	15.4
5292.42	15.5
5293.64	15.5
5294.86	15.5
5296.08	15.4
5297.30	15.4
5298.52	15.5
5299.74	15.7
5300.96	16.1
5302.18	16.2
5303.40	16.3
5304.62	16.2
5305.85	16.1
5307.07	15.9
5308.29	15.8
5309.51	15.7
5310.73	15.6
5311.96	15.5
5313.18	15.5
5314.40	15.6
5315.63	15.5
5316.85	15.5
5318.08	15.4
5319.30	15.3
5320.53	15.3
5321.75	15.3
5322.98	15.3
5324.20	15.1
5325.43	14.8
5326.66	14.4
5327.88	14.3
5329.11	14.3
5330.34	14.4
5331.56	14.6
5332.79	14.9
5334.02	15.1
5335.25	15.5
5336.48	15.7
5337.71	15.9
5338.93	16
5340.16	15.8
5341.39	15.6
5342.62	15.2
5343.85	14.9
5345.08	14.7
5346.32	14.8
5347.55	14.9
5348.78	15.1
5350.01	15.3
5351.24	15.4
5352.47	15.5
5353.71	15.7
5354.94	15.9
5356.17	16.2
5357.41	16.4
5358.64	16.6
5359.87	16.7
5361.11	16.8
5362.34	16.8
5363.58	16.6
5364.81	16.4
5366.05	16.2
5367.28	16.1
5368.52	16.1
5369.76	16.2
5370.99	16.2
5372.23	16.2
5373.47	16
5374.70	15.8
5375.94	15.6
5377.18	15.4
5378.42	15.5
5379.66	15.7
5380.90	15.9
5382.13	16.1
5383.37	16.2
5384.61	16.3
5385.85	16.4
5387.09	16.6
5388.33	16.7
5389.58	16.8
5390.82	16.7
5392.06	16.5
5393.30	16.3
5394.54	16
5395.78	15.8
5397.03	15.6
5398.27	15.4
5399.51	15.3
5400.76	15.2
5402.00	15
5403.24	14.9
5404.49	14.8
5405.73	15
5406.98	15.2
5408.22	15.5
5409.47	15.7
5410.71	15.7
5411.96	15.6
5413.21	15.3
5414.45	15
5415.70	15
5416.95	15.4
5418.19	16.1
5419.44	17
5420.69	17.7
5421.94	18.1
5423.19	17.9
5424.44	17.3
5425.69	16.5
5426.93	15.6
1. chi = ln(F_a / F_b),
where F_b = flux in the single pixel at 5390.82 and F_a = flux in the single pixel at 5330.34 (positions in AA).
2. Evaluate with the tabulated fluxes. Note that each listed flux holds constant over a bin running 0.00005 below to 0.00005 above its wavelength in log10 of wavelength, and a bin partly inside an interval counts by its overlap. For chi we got -0.15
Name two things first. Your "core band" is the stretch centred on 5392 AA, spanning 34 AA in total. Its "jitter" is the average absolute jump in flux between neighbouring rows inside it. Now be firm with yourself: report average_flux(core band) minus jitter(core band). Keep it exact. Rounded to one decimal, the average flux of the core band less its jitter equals 15.6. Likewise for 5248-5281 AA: 14.8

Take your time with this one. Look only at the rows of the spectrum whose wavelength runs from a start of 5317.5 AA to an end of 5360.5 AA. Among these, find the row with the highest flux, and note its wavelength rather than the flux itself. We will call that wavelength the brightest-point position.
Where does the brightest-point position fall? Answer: 5359.87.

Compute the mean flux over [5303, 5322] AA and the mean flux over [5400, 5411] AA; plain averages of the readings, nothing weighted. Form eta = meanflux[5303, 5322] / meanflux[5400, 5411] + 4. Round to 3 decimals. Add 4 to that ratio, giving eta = 5.029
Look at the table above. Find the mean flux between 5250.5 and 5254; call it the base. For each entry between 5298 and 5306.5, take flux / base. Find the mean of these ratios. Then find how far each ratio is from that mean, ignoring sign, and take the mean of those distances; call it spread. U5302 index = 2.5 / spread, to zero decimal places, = 147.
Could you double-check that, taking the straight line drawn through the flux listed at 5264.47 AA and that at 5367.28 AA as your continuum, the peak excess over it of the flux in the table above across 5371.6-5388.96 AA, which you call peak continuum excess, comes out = 1.9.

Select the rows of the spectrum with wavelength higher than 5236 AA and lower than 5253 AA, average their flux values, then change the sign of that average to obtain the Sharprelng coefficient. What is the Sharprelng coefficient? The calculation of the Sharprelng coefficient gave -15.2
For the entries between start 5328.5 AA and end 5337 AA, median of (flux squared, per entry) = 222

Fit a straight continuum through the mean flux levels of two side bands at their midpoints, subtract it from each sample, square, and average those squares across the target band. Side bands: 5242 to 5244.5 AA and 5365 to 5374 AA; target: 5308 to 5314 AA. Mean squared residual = 0.1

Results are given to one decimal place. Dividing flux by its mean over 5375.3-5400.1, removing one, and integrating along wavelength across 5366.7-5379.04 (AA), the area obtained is -0.1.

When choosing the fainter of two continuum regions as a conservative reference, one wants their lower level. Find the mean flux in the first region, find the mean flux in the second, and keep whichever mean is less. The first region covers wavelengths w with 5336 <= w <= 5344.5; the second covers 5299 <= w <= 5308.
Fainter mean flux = 15.6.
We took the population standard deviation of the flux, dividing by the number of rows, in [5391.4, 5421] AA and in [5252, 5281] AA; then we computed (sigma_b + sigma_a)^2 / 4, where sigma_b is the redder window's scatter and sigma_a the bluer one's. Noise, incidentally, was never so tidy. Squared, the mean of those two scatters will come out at 3.3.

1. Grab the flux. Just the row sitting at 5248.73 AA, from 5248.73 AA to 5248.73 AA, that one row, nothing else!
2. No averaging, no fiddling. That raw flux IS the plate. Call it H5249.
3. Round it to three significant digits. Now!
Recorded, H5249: 14.5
